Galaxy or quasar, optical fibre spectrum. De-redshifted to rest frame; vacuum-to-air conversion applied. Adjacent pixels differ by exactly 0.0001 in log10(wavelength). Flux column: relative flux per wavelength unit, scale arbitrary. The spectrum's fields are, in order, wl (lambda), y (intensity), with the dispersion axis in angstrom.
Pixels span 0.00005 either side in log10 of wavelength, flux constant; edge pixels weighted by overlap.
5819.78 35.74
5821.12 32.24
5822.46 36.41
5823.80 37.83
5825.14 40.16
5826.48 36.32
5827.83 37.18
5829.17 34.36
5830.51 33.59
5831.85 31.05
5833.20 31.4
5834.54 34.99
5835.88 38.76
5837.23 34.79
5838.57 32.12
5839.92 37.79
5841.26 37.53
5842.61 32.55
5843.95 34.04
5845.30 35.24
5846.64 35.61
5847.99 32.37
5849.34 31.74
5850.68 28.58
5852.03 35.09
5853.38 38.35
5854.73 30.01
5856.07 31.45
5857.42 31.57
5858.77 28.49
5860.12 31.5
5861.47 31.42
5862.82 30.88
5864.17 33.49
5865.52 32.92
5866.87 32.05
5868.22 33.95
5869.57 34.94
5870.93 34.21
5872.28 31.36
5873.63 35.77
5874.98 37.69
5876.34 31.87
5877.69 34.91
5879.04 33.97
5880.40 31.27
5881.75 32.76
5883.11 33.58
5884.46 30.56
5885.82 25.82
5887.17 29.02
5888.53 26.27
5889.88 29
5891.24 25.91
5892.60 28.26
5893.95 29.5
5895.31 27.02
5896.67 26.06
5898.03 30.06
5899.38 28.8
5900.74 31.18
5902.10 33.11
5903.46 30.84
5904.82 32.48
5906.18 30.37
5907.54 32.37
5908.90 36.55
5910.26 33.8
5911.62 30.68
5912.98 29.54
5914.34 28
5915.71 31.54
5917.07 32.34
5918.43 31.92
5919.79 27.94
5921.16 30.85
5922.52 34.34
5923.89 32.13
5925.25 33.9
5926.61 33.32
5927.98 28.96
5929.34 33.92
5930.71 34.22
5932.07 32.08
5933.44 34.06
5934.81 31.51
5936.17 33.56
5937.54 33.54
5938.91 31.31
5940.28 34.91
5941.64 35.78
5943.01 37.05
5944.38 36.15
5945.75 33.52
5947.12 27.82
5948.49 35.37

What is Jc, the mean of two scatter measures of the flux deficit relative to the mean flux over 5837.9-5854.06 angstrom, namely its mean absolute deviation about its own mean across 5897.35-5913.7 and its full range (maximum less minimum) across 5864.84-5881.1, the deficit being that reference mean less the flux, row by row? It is 4.0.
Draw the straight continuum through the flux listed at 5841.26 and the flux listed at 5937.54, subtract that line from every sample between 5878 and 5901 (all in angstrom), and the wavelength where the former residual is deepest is 5885.82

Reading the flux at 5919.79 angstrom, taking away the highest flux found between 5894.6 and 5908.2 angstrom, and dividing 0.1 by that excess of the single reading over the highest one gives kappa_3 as -0.019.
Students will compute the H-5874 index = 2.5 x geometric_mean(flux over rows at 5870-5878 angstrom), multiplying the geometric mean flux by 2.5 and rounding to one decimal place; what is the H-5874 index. 85.6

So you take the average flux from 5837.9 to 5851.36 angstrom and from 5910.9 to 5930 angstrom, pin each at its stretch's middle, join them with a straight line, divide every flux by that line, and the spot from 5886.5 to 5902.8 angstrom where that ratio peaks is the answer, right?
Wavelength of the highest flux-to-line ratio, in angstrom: 5902.10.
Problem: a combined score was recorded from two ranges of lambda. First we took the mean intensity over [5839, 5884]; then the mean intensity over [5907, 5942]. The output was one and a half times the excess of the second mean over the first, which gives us -1.3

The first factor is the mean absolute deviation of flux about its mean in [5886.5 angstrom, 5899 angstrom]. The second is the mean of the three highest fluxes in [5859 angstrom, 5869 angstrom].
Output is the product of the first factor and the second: 47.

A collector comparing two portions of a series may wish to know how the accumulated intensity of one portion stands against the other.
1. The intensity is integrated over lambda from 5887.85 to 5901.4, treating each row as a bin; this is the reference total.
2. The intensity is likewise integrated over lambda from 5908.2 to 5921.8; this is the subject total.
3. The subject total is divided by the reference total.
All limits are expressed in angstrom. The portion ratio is 1.11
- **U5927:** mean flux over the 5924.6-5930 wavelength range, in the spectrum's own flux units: 32.5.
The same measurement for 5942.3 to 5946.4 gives 35.6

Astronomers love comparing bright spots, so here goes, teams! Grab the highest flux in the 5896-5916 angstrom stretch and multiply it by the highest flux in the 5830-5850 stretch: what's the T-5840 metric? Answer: 1417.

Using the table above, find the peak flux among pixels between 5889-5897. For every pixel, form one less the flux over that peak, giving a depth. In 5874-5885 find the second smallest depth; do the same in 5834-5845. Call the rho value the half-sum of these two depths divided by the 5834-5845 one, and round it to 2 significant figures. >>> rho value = 0.83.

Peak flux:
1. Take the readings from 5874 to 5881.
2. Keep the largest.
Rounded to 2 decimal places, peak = 37.69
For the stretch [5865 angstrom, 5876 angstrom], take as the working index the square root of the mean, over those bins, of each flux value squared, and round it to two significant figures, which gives 34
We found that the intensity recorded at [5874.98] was 37.69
